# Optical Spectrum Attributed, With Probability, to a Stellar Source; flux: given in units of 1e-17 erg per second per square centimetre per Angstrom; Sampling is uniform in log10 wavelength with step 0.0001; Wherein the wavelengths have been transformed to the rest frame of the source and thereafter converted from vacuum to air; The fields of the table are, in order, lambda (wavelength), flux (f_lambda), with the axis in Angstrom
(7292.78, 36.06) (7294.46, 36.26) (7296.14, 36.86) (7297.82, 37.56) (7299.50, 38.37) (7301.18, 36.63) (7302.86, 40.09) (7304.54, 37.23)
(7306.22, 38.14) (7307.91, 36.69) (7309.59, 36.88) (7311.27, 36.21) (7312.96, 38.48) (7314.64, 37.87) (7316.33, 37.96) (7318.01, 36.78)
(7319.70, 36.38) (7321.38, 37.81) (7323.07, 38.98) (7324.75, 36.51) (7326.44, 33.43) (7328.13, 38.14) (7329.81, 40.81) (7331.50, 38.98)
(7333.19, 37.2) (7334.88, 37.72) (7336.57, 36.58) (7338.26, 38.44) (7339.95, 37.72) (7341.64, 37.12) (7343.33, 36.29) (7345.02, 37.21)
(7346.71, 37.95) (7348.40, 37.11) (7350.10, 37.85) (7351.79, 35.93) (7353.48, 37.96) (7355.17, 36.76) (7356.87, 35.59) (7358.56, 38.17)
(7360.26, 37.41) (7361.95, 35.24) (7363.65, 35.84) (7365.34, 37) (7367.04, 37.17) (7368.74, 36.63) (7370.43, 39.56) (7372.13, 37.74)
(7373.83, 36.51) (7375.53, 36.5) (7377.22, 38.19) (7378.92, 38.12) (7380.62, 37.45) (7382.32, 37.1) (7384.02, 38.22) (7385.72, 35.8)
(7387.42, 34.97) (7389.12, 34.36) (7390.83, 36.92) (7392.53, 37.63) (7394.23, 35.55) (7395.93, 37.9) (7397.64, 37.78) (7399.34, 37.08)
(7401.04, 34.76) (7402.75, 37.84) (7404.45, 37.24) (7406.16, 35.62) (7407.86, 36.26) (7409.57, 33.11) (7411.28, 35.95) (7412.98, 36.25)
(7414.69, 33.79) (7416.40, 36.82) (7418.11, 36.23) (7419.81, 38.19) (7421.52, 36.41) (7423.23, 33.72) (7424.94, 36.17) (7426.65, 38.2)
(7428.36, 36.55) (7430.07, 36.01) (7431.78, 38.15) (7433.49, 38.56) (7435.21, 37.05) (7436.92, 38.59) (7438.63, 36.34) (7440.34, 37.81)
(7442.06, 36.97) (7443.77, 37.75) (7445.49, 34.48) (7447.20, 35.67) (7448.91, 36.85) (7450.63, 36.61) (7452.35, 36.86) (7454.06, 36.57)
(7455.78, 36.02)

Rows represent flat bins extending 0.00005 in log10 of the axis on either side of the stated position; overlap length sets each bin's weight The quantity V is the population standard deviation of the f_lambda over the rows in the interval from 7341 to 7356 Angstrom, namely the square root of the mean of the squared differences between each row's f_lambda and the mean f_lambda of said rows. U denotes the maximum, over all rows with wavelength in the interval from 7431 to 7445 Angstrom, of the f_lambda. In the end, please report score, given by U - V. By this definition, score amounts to 37.9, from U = 38.59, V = 0.68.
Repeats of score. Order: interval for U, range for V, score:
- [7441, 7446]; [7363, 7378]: 36.7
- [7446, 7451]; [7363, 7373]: 35.7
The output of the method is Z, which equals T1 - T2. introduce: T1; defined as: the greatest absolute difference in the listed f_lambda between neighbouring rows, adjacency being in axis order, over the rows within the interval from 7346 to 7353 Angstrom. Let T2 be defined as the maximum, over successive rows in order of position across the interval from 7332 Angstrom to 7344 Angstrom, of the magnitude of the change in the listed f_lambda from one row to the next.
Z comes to 0.06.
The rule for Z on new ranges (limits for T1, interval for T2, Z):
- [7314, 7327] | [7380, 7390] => 0.66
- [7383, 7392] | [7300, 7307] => -0.90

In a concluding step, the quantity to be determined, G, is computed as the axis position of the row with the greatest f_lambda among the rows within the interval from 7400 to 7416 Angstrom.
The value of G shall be 7402.75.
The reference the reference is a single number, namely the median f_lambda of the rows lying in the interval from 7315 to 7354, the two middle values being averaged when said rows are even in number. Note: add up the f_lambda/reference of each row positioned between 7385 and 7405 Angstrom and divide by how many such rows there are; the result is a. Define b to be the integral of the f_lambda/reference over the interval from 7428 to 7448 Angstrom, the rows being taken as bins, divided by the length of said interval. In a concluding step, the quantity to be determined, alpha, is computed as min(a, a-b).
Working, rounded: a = 0.967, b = 0.981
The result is -0.014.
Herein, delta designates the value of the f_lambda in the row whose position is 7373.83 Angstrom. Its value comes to 36.51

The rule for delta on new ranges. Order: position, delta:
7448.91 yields 36.85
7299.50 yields 38.37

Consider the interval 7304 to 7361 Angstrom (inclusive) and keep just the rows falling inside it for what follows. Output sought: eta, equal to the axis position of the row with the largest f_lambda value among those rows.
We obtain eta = 7329.81 Angstrom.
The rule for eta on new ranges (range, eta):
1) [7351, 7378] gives 7370.43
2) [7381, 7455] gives 7436.92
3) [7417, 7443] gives 7436.92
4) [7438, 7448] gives 7440.34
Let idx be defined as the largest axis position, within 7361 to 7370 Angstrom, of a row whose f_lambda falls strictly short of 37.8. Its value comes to 7368.74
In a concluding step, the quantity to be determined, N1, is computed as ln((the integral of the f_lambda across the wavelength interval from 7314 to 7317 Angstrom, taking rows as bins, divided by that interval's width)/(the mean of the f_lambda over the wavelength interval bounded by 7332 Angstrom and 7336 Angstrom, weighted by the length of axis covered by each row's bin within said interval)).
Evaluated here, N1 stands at 0.01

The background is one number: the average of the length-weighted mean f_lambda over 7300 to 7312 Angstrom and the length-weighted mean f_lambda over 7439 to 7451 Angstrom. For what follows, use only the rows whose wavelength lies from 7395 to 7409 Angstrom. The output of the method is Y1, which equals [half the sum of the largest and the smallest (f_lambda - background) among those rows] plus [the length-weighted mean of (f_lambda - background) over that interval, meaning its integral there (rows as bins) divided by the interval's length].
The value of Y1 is -1.0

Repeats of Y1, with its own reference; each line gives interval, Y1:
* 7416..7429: -1.6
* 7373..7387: 0.1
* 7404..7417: -3.3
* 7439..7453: -1.3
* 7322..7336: 0.8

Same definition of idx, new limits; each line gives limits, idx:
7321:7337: 7336.57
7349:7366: 7365.34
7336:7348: 7345.02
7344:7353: 7351.79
